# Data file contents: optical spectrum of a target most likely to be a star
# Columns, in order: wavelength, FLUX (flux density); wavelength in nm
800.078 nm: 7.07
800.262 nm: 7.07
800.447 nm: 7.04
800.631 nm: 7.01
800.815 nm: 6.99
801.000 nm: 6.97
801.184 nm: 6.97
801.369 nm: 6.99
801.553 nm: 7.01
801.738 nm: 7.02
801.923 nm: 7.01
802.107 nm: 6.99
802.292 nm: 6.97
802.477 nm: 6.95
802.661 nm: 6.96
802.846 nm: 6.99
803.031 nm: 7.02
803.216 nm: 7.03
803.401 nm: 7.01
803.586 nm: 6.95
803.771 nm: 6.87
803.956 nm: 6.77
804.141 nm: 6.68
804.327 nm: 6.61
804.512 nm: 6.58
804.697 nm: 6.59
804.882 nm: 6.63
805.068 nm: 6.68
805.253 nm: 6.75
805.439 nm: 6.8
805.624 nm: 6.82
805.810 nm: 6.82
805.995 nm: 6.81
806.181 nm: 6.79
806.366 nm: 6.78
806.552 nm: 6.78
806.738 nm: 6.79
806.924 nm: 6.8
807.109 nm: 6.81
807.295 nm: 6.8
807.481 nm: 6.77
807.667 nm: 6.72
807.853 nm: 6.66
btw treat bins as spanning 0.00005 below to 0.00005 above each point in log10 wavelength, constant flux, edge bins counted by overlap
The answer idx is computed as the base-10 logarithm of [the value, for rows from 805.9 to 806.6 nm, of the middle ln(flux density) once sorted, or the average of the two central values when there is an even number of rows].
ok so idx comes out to 0.282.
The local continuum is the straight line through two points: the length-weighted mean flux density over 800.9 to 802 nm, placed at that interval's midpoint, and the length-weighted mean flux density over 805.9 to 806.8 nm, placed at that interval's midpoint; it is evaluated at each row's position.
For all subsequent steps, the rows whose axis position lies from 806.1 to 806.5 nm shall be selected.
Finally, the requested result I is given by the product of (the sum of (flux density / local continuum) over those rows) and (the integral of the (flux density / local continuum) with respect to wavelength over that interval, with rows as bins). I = 0.8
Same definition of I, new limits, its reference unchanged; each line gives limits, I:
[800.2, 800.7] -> 1.5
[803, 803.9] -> 4.6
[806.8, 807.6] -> 3.2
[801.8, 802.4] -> 1.8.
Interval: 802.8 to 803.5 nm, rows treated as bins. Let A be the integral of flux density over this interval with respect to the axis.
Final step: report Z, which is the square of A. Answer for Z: 24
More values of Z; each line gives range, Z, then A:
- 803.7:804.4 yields 22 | 4.7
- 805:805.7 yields 22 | 4.7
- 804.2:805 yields 28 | 5.3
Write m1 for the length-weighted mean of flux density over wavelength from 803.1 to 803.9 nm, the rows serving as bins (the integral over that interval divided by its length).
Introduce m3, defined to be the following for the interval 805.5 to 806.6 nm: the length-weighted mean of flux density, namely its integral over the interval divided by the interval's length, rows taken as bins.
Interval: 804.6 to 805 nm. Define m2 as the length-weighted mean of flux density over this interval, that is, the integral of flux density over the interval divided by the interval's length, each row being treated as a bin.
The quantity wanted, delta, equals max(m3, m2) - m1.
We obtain -0.15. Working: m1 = 6.96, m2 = 6.61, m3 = 6.80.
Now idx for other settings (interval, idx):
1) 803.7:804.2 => 0.282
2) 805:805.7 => 0.282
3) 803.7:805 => 0.277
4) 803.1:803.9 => 0.288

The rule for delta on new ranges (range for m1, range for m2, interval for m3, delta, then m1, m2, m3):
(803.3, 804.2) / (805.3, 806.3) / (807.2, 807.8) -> -0.06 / 6.87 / 6.81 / 6.75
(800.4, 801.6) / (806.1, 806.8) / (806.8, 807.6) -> -0.20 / 7.00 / 6.79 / 6.80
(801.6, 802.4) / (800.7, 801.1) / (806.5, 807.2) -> -0.01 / 6.99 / 6.99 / 6.80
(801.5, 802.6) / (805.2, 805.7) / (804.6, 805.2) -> -0.20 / 6.99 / 6.79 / 6.64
